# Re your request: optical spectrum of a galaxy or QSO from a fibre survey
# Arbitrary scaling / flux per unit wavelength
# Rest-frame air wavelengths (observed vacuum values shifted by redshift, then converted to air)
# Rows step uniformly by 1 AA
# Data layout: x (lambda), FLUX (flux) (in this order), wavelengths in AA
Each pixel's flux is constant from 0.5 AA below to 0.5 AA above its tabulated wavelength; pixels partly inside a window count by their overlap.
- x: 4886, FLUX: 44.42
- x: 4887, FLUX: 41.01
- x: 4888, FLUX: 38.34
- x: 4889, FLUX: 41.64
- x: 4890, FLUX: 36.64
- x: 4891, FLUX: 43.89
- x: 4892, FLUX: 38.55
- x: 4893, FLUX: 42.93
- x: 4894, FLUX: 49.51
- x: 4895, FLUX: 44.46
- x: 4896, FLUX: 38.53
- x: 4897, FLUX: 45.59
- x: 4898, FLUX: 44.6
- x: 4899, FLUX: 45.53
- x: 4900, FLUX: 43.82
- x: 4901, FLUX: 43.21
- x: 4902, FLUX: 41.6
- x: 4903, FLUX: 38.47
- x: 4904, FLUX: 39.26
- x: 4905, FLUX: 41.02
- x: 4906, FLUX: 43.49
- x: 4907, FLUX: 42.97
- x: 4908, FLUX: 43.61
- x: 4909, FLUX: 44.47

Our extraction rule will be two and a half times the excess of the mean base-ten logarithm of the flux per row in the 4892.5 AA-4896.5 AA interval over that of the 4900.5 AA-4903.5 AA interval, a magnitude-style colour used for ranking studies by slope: 0.07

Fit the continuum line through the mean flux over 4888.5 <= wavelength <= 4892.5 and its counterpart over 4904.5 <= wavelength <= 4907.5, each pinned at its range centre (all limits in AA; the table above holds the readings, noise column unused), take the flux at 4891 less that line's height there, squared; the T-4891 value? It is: 13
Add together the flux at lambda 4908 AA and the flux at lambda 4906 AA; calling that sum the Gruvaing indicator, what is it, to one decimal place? 87.1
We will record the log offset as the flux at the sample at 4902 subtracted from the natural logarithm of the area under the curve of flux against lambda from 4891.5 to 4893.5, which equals -37.2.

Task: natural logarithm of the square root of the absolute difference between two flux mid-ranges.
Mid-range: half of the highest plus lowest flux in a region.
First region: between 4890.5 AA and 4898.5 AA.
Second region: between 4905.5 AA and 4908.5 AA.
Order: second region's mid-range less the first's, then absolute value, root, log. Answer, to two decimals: -0.16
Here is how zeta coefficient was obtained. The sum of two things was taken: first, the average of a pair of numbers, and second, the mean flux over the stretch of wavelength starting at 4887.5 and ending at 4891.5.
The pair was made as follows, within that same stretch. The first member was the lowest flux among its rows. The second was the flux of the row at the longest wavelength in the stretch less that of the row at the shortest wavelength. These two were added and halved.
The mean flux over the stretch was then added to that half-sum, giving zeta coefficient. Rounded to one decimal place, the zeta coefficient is 61.2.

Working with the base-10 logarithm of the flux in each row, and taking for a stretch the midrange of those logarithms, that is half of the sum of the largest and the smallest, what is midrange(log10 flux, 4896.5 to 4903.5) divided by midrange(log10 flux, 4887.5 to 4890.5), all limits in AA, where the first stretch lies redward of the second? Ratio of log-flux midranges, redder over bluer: 1.019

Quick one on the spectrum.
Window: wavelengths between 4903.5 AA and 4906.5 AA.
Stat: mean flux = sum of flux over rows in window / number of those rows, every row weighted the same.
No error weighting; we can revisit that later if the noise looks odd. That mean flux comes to 41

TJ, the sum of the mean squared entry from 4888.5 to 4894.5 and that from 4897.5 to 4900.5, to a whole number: 3791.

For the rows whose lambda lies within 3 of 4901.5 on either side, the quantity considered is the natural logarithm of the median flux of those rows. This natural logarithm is 3.75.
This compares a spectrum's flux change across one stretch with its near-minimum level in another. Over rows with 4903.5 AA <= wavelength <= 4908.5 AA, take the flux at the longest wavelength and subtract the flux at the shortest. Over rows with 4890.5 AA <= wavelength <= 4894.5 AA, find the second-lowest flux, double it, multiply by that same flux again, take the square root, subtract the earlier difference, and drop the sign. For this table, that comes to 56.4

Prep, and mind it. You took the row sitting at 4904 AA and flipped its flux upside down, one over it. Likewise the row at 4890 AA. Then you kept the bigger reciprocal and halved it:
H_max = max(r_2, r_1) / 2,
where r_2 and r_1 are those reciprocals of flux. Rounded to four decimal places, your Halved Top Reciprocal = 0.0136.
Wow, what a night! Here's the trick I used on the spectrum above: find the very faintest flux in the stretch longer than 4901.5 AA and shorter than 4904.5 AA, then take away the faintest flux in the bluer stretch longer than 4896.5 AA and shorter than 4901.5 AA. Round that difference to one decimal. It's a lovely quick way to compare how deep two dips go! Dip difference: -4.7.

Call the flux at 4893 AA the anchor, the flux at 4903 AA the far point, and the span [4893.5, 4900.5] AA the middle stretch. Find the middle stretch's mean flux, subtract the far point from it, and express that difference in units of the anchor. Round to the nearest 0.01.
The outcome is 0.14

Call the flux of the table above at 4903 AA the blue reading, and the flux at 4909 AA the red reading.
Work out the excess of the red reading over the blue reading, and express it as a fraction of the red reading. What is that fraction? 0.13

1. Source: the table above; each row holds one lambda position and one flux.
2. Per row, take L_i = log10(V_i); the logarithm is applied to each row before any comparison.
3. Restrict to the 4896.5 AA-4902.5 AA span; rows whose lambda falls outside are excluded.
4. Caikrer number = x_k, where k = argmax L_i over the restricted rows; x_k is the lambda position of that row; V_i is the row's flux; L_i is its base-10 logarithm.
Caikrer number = 4897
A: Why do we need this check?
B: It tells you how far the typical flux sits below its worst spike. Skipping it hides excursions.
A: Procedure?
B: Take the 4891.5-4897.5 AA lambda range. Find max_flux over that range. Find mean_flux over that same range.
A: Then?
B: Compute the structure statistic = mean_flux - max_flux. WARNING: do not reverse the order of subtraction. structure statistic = -6.2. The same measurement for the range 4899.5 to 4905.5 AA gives -2.6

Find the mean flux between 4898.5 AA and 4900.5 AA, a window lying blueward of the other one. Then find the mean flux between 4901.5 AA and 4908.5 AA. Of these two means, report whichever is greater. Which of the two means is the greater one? 44.7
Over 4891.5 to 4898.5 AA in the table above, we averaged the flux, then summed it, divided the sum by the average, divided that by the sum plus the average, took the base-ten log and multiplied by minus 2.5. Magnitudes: 4.24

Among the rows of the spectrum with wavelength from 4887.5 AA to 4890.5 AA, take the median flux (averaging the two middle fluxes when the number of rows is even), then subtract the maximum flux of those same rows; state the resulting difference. -3.3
